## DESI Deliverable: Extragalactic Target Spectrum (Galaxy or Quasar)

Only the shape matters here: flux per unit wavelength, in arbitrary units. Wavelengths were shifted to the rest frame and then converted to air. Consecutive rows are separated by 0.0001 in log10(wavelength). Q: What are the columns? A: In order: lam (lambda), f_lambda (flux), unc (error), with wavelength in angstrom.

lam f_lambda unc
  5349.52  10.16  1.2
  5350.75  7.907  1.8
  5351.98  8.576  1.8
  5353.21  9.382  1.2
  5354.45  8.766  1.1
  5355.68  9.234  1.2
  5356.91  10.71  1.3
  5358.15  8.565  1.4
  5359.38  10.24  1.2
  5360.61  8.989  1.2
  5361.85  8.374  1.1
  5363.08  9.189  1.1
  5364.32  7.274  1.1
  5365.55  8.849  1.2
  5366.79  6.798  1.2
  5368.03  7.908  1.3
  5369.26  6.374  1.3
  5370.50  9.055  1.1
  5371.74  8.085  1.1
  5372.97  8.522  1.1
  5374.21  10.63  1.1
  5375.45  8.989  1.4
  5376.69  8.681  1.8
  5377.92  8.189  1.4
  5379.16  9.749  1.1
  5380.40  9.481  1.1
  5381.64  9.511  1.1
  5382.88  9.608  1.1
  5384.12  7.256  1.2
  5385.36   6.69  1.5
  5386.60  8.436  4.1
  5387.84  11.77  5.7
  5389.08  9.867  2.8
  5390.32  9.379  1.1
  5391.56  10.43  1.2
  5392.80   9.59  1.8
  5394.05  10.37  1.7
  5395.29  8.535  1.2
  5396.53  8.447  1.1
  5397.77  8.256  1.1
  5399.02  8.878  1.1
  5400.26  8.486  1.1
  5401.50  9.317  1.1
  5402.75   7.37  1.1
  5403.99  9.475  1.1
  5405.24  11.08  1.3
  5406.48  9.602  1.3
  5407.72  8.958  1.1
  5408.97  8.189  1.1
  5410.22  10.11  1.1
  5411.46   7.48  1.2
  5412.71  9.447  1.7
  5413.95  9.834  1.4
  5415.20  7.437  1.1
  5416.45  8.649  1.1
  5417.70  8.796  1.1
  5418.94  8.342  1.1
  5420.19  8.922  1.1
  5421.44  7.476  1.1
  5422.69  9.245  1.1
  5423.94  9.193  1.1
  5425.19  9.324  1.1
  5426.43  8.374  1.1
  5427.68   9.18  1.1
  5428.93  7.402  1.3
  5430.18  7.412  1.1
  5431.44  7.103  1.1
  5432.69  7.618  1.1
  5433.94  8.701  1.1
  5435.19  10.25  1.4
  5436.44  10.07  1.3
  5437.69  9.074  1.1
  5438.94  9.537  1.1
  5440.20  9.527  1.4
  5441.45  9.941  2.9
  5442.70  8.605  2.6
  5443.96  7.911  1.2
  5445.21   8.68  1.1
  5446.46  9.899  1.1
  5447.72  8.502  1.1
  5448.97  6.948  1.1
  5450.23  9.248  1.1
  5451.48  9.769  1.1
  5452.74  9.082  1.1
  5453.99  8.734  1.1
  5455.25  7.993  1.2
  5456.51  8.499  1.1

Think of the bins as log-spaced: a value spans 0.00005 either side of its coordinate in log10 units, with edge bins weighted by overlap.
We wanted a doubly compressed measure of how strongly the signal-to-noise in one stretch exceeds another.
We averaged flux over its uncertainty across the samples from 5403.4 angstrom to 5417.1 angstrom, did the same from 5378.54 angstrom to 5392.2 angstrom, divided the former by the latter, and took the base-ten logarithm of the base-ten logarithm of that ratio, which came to -1.1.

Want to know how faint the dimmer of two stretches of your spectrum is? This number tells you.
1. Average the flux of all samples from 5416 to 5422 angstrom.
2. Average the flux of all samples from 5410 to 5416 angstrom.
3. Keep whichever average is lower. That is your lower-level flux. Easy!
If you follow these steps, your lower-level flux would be 8.44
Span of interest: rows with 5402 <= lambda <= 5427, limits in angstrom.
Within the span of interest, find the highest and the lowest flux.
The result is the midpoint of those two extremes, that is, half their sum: 9.2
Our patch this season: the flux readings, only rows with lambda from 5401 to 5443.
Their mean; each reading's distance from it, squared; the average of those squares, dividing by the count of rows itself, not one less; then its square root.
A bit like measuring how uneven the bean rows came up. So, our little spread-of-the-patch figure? 0.99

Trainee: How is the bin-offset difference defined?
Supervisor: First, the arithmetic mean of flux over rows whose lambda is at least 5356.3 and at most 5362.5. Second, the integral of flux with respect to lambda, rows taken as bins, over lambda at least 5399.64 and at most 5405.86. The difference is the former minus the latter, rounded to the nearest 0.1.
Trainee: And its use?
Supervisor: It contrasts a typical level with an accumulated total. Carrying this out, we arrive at -47.5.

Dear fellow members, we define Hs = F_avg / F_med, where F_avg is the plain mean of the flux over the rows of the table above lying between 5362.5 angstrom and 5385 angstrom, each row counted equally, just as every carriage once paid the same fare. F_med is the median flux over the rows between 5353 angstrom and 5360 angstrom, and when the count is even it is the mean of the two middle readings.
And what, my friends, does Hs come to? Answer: 0.92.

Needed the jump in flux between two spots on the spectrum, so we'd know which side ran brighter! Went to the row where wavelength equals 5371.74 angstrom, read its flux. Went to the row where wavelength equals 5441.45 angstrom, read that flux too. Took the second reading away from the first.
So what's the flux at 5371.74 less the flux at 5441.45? -1.9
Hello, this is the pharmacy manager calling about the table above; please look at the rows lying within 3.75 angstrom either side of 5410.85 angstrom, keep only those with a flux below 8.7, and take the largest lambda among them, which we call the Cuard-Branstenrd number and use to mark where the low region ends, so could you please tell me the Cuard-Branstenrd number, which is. 5411.46 angstrom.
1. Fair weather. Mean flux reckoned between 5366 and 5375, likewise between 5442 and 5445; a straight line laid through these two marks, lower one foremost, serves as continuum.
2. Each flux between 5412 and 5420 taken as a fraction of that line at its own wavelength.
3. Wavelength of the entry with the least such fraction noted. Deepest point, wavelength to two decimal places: 5415.20 angstrom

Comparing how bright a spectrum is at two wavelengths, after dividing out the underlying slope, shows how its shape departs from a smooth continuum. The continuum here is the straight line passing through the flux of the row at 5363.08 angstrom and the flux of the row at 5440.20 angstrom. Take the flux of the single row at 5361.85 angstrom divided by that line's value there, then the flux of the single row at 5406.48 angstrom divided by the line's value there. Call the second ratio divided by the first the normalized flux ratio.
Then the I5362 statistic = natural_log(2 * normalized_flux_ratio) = 0.81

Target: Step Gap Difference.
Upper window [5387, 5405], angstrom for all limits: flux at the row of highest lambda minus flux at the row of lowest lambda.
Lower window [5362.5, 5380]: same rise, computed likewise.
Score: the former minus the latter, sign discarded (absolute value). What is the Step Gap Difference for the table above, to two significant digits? 2.9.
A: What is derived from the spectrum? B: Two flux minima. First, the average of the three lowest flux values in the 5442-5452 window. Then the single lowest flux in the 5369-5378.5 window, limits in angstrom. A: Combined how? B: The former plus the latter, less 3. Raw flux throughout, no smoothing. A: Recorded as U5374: 11.2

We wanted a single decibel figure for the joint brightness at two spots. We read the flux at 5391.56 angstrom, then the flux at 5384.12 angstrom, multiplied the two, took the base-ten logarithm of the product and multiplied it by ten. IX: 18.8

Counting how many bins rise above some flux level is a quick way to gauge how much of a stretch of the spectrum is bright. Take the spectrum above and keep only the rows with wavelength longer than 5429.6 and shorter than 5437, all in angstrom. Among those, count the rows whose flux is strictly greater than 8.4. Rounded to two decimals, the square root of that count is 1.73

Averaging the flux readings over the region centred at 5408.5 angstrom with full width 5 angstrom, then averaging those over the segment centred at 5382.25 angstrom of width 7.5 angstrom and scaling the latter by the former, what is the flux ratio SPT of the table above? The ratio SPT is 0.95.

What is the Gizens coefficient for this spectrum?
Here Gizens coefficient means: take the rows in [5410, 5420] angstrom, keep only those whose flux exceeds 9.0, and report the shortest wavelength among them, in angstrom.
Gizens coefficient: 5410.22 angstrom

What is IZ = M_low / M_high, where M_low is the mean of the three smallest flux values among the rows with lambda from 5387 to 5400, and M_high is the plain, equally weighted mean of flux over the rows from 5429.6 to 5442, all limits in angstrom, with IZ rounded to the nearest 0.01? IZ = 0.94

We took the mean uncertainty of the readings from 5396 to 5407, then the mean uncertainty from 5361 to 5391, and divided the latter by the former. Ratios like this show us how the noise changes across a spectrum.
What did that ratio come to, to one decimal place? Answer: 1.4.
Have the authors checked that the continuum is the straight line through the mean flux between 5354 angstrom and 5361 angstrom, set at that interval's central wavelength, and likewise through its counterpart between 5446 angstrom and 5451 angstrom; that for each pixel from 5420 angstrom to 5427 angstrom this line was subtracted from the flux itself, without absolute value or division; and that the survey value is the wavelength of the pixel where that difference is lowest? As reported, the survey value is 5421.44 angstrom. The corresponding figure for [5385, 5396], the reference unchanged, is 5385.36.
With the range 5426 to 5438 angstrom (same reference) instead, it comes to 5431.44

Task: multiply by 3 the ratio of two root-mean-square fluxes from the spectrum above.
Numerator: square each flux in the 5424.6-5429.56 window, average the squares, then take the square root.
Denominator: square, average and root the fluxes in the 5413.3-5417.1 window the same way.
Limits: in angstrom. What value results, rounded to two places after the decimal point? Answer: 2.97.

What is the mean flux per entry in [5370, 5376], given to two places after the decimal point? 9.06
